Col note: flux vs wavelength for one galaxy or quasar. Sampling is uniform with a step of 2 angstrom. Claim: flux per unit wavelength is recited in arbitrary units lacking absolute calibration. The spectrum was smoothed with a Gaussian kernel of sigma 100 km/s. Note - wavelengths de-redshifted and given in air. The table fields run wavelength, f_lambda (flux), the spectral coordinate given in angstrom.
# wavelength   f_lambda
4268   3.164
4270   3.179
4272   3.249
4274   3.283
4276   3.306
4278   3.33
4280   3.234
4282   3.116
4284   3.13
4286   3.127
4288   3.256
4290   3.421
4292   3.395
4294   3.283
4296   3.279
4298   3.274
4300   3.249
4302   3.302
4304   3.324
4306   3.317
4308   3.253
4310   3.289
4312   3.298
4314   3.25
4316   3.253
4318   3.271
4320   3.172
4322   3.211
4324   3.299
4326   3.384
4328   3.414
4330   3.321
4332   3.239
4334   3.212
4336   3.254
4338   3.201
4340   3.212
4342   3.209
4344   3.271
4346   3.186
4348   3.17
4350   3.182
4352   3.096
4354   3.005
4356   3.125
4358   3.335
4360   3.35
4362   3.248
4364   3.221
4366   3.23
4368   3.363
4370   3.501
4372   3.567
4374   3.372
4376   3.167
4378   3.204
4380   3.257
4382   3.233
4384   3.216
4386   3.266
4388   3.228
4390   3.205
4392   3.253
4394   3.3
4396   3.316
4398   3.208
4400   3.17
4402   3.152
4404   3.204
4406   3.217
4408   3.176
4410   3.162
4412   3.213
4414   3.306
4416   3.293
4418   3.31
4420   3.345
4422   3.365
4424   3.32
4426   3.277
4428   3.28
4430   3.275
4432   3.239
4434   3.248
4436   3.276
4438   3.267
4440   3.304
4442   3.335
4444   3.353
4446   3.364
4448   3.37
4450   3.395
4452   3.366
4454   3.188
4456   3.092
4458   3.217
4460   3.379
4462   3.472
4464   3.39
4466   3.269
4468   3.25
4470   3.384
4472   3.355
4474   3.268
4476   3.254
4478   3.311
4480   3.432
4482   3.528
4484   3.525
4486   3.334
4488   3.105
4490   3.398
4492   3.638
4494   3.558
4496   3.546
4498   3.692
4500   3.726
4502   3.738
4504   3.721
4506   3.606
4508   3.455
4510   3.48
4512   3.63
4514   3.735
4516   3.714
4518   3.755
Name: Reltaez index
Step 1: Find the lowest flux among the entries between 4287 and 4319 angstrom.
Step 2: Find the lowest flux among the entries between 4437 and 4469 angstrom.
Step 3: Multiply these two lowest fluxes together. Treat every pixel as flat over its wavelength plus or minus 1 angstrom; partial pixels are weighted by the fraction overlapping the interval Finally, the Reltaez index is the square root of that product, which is 3.17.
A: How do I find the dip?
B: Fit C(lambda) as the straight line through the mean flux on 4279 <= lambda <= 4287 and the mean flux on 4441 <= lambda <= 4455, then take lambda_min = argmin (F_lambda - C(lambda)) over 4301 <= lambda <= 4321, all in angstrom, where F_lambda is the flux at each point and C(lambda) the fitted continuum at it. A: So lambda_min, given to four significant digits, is 4320 angstrom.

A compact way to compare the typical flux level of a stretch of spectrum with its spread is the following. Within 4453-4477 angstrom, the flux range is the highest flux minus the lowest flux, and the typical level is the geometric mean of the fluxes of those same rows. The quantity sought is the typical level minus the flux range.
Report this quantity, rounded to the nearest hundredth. 2.91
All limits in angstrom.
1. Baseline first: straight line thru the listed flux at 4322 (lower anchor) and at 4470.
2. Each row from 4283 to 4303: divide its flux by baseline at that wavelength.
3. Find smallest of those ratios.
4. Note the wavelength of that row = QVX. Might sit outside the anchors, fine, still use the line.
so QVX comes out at 4286 angstrom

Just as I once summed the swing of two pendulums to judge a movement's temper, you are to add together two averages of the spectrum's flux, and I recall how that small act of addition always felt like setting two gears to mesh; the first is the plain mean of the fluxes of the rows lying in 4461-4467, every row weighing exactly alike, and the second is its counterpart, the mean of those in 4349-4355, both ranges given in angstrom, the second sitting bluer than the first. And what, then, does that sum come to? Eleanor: 6.47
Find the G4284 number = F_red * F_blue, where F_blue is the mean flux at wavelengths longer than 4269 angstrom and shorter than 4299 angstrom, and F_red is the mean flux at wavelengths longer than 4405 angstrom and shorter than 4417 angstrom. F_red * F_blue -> 10.5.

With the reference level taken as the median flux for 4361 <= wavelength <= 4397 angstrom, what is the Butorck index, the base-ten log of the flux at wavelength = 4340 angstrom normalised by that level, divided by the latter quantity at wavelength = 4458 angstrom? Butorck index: 1.2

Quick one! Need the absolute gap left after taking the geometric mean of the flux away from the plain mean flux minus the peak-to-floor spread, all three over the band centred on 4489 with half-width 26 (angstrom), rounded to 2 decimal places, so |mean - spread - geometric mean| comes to 0.63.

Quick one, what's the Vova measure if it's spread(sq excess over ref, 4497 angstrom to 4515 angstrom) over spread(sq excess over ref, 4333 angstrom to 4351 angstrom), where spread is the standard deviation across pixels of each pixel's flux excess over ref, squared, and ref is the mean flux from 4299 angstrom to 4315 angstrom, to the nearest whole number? 16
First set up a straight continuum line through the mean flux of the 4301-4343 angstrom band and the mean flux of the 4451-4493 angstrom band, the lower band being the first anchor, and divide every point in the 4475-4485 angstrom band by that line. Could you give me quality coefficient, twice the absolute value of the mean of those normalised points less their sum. 8.16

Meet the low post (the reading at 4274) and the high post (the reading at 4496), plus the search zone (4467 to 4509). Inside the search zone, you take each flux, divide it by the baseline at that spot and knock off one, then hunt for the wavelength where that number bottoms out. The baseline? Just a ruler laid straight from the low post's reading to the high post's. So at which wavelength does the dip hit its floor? 4488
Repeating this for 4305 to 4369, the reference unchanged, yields 4354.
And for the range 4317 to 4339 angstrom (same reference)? 4320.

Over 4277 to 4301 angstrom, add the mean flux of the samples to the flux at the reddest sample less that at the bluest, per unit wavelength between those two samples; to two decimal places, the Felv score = 3.25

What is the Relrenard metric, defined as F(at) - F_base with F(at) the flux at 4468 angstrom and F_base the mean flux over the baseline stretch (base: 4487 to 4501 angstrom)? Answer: -0.27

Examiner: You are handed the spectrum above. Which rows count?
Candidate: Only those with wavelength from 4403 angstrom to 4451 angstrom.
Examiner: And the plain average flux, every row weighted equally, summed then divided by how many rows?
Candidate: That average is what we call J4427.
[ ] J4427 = 3.287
